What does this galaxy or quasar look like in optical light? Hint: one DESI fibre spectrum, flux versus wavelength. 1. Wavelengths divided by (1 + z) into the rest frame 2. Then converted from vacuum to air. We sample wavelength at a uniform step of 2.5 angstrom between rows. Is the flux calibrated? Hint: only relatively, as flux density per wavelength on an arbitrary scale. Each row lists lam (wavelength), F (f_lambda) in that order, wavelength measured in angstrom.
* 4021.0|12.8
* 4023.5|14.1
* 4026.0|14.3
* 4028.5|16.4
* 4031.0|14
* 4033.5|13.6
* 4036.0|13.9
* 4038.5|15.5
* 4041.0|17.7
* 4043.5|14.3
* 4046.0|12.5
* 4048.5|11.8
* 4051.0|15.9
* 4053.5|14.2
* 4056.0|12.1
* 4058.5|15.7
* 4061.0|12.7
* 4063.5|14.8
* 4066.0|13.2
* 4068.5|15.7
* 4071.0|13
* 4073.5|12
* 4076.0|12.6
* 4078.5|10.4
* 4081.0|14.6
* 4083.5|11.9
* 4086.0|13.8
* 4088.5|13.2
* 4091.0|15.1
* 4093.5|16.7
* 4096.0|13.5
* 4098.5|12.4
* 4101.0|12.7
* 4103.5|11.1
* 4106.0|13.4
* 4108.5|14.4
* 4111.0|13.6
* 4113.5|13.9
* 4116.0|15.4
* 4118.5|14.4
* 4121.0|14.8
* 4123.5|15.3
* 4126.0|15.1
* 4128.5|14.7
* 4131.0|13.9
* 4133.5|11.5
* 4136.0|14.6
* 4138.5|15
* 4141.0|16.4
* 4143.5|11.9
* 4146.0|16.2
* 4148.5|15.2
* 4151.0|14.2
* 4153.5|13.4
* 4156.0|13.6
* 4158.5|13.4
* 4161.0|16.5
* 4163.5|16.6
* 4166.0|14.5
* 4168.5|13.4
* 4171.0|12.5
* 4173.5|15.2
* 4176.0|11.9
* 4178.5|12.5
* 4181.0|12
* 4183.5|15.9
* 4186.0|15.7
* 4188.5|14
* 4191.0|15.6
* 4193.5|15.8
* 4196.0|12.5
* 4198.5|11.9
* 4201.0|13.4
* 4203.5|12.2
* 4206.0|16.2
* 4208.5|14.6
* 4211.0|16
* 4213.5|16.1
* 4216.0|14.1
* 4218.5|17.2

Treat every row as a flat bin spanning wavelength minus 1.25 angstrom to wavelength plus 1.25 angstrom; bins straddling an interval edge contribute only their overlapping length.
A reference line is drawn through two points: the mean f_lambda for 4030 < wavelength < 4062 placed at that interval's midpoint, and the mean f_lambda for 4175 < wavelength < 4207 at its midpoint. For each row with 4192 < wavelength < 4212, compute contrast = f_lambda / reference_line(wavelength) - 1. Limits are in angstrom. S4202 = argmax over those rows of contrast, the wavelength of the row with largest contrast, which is 4206.0 angstrom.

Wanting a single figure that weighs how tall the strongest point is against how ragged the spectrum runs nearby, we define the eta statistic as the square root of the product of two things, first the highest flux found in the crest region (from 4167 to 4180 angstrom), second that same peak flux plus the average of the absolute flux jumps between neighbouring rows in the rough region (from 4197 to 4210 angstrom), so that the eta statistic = 16.2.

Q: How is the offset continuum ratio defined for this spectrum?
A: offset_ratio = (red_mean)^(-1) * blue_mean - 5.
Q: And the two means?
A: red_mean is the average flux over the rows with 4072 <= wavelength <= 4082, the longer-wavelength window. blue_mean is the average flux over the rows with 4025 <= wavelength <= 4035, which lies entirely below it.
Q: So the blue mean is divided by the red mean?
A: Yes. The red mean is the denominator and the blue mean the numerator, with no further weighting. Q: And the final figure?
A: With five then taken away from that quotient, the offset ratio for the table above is -3.82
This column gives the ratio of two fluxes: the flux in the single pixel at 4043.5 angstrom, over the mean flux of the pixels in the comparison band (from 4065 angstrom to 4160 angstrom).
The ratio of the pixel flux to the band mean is 1.03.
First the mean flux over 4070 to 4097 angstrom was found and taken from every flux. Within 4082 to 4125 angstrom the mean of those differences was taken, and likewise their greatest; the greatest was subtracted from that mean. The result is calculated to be -2.8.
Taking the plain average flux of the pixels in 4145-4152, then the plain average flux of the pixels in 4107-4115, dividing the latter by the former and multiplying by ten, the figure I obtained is 9.2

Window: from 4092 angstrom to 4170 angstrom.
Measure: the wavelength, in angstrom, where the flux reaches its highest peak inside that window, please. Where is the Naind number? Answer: 4093.5 angstrom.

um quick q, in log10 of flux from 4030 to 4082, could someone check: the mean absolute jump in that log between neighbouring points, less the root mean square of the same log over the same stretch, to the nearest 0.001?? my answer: -1.073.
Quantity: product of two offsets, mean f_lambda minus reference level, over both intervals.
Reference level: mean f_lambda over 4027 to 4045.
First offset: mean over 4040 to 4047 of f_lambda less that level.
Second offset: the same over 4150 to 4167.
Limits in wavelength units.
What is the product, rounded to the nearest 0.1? 0.1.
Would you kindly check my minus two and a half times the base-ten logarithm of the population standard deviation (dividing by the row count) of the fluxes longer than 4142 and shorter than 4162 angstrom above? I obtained -0.41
